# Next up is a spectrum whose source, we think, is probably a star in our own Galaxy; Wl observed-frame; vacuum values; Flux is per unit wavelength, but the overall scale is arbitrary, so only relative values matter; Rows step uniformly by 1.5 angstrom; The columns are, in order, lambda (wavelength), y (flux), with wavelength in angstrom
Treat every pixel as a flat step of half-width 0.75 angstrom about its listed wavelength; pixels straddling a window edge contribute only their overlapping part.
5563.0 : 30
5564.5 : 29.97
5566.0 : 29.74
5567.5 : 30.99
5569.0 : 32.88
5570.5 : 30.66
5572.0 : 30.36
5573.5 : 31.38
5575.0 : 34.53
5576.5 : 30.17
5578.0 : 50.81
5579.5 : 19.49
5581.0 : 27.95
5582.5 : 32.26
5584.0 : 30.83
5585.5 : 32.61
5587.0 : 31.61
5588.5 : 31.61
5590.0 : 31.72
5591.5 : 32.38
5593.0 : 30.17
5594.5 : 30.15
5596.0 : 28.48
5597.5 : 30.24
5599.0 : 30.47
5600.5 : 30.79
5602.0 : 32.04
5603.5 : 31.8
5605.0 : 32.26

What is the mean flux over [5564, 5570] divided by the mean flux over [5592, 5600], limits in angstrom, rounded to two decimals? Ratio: 1.03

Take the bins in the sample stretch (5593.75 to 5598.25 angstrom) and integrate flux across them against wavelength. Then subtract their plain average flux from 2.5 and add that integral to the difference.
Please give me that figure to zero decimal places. 106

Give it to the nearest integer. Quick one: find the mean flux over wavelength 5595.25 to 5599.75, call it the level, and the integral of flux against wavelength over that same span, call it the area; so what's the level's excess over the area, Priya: -104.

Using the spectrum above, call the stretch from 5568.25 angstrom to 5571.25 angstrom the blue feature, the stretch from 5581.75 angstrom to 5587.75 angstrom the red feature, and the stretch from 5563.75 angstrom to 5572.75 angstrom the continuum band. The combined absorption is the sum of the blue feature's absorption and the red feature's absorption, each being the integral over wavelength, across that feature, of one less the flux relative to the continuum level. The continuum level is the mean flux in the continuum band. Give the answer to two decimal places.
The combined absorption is -0.30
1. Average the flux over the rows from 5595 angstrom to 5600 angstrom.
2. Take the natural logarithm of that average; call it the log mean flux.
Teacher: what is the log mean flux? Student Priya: 3.39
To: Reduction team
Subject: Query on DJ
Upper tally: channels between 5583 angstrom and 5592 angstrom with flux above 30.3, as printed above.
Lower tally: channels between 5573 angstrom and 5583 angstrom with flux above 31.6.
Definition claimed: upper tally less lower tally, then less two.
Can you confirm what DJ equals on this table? 1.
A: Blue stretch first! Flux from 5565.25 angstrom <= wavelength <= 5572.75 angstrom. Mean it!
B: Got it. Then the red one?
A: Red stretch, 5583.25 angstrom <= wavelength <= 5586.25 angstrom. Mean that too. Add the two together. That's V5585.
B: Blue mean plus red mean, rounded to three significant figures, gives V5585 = 62.6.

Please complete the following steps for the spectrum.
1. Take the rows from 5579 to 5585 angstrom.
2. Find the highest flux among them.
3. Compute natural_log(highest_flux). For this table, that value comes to 3.474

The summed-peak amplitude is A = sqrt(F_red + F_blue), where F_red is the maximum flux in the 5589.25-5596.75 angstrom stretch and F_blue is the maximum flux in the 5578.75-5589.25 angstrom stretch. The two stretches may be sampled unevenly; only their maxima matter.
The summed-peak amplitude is 8.06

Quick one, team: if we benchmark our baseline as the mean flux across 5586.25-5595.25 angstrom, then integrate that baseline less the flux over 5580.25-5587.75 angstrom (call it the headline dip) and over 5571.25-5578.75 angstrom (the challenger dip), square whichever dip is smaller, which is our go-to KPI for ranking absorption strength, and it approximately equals 981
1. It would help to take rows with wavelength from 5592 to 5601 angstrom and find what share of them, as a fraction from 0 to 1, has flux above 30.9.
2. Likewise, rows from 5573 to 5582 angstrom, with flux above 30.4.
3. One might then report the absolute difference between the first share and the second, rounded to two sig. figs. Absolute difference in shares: 0.50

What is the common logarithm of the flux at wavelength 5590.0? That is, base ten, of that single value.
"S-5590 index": 1.50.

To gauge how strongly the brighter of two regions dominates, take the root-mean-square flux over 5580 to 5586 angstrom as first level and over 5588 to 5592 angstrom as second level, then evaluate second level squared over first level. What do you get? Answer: 32.9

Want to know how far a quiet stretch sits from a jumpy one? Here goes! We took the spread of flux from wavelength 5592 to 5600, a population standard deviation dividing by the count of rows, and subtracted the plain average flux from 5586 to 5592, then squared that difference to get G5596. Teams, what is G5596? 968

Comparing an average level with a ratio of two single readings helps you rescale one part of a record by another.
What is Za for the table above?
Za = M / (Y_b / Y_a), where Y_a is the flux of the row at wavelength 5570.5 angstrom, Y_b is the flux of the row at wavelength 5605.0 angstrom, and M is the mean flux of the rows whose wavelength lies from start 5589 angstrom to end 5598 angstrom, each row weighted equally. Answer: 29.0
